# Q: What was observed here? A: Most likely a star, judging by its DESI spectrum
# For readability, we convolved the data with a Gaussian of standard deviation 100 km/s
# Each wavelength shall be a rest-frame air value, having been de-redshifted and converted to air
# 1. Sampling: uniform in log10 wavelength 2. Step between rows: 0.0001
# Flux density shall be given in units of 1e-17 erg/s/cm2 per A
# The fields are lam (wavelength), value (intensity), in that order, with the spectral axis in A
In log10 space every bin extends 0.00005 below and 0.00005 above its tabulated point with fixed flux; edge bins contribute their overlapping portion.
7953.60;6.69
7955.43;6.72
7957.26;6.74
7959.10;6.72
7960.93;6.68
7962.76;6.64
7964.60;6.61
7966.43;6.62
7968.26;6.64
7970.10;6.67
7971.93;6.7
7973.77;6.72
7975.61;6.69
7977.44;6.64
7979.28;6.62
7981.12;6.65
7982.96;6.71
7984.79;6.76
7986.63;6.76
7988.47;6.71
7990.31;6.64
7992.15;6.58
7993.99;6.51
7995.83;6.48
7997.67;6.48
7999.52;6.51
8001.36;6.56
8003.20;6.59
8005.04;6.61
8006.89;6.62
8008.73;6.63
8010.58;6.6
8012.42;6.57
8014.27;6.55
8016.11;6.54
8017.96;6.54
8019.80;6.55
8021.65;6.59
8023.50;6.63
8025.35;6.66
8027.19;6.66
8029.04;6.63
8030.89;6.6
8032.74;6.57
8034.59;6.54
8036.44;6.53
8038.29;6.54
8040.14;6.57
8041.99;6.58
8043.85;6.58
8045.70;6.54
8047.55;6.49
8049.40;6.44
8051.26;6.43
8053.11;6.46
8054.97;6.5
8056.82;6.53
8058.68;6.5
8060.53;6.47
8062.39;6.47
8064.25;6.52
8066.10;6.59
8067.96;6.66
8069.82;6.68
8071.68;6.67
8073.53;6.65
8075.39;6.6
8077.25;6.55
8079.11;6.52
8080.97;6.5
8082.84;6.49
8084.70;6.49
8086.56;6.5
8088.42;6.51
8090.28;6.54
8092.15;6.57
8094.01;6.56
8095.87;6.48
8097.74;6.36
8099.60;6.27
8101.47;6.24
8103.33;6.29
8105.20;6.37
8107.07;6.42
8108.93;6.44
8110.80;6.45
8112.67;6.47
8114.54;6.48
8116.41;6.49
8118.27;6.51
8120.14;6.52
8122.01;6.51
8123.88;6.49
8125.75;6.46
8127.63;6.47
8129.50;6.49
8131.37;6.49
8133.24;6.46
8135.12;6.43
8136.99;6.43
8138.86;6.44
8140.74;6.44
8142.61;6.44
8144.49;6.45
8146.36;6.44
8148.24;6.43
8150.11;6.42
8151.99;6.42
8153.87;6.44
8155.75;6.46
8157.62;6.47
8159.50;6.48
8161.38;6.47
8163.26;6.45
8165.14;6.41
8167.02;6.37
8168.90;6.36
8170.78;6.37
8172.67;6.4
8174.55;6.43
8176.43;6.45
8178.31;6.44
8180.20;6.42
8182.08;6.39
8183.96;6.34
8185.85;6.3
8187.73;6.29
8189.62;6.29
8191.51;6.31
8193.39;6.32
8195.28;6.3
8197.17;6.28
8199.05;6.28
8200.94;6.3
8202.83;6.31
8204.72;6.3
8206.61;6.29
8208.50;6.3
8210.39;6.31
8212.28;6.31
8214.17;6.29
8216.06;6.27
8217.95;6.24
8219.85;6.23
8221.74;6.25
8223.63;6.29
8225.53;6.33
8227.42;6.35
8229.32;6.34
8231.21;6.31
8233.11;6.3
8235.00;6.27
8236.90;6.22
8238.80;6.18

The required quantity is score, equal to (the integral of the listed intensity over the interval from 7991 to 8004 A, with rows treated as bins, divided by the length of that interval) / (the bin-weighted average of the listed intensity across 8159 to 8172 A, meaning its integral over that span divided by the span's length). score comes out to 1.02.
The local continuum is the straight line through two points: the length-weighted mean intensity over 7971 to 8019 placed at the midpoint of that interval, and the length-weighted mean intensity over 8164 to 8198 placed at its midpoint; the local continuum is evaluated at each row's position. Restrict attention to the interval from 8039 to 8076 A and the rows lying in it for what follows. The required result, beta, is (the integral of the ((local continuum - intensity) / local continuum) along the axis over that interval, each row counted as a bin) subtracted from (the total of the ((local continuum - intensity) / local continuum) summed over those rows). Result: 0.04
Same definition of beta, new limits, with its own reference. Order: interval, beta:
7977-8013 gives -0.01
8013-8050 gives 0.01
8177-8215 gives -0.05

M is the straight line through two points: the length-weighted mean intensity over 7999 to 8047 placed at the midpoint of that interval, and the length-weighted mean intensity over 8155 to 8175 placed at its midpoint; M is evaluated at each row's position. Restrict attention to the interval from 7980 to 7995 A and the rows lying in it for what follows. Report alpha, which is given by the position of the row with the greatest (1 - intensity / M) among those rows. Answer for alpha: 7993.99 A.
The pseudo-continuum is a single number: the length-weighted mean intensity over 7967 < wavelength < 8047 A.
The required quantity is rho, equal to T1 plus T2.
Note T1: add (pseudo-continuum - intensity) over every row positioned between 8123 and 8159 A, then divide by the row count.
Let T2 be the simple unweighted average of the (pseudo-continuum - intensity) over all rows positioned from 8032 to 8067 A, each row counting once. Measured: 0.24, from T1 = 0.15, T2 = 0.09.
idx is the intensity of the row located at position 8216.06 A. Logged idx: 6.27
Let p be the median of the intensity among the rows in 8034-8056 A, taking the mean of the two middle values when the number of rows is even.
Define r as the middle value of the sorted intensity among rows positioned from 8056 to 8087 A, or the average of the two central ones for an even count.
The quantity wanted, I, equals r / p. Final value 1.00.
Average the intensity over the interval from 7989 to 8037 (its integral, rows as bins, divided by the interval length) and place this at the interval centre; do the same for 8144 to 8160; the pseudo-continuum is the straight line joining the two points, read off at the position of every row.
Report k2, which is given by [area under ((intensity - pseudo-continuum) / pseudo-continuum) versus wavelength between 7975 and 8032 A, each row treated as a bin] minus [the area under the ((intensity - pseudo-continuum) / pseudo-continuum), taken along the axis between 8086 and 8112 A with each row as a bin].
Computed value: 0.5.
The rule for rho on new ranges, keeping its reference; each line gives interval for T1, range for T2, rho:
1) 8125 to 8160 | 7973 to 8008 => 0.14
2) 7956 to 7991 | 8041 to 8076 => -0.01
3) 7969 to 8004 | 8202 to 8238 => 0.29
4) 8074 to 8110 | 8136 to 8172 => 0.32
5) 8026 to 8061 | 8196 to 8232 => 0.38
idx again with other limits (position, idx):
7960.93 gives 6.68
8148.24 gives 6.43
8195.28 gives 6.3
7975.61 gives 6.69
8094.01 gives 6.56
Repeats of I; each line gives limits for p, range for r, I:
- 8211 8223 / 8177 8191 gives 1.01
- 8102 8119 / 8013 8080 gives 1.02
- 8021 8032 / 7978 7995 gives 1.00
